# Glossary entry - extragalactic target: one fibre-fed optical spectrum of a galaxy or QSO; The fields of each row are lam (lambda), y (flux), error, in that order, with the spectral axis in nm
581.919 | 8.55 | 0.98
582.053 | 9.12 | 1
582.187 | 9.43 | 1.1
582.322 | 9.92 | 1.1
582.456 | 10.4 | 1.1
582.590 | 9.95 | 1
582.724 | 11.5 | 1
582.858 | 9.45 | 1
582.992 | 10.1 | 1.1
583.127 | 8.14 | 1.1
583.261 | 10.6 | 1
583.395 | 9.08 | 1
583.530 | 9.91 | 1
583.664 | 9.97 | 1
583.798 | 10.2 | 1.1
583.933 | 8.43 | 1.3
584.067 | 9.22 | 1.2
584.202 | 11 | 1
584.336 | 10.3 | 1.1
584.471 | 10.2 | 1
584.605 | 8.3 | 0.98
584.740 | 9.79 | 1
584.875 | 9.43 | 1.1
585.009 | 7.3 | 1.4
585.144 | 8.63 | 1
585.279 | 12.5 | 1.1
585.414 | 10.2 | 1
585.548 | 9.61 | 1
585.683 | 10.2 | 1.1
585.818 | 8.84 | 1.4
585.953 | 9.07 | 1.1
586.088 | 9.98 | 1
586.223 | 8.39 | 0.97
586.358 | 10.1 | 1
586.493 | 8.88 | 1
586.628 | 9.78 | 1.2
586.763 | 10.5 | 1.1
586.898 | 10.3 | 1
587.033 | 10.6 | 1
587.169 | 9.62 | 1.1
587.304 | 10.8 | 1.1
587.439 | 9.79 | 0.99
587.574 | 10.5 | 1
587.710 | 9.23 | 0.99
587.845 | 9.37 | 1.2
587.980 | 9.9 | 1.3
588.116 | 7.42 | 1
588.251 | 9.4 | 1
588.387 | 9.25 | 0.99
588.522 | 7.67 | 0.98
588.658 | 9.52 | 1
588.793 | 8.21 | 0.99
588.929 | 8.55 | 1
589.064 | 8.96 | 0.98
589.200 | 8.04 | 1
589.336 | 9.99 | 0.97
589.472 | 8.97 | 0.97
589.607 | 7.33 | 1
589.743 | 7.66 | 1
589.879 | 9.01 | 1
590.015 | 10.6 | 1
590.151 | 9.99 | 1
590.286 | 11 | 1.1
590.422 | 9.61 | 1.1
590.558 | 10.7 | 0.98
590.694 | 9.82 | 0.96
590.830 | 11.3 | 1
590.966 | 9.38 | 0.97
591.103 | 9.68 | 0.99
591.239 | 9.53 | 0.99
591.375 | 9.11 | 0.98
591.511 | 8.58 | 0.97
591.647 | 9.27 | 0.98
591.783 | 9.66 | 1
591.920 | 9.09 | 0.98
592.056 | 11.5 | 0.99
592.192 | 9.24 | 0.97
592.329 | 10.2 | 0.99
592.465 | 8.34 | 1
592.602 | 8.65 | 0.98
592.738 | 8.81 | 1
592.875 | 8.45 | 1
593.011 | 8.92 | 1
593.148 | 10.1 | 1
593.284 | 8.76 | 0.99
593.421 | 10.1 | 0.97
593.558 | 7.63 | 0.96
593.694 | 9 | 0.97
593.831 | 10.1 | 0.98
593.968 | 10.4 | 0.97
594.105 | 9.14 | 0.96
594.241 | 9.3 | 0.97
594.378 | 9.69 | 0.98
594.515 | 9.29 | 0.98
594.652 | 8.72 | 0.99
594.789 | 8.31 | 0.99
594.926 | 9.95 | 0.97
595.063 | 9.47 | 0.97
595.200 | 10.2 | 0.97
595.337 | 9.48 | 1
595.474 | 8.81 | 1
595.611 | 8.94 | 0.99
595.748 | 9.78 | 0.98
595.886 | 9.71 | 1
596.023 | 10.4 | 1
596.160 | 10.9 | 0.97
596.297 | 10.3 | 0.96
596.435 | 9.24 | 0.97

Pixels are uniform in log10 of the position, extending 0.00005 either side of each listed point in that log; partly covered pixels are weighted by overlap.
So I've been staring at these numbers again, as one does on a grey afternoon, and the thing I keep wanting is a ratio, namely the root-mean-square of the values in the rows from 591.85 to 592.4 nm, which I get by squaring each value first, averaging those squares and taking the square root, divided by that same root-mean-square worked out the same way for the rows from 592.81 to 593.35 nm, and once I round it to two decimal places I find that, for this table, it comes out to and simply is 1.11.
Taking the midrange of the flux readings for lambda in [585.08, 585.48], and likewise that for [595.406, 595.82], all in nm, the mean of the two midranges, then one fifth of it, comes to 1.99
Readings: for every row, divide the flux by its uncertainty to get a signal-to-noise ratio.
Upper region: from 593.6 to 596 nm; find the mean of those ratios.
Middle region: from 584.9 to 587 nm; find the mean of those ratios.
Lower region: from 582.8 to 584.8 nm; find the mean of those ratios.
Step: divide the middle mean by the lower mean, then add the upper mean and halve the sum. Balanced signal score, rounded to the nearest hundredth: 5.30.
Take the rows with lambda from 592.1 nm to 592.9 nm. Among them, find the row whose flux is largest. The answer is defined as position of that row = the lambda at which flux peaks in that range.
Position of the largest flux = 592.329 nm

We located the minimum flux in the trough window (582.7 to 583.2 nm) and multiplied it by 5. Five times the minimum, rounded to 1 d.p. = 40.7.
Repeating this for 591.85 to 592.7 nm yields 41.7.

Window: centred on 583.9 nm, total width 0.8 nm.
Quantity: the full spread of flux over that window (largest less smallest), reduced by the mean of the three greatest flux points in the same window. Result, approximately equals -7.82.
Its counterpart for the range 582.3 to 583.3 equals -7.47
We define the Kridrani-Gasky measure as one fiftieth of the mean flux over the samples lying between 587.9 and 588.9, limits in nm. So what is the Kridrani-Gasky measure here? 0.175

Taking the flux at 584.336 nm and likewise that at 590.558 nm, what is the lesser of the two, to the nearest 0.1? 10.3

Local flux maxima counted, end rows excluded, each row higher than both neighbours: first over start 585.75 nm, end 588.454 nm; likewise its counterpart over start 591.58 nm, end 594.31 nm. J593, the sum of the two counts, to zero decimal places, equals 15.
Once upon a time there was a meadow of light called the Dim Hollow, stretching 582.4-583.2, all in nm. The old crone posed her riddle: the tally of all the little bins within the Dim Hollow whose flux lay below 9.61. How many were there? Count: 2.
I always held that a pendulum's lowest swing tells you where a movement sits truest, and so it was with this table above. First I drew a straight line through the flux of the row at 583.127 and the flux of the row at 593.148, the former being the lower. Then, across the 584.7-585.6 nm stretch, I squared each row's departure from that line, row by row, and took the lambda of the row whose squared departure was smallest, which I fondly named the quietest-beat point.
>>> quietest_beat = 585.144 nm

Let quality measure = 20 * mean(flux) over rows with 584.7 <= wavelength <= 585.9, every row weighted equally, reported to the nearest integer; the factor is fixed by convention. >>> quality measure 192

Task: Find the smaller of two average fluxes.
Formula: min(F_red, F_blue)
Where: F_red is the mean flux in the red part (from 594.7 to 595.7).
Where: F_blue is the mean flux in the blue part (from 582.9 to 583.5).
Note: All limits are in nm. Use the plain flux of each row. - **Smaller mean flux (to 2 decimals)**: 9.31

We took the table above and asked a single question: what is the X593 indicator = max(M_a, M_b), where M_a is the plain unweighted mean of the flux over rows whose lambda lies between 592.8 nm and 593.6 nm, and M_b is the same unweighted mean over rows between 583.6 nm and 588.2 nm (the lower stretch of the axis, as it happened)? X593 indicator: 9.66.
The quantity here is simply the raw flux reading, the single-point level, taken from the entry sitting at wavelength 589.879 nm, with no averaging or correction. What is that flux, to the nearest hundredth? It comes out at 9.01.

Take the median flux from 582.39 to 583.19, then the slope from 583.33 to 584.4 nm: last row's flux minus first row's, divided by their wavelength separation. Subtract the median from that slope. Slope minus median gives -8.7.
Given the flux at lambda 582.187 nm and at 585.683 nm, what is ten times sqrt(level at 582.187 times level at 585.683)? 98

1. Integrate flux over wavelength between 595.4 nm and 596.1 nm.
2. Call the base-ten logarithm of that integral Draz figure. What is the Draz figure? 0.82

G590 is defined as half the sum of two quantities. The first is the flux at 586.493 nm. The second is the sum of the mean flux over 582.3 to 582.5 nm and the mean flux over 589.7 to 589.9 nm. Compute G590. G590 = 13.7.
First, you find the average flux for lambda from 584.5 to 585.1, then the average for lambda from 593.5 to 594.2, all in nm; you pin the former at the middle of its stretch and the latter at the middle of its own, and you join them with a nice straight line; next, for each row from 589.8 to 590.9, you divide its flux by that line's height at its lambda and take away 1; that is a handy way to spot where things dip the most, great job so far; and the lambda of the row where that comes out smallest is 589.879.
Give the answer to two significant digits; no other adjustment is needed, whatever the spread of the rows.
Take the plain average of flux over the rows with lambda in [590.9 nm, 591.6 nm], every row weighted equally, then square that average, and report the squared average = 86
